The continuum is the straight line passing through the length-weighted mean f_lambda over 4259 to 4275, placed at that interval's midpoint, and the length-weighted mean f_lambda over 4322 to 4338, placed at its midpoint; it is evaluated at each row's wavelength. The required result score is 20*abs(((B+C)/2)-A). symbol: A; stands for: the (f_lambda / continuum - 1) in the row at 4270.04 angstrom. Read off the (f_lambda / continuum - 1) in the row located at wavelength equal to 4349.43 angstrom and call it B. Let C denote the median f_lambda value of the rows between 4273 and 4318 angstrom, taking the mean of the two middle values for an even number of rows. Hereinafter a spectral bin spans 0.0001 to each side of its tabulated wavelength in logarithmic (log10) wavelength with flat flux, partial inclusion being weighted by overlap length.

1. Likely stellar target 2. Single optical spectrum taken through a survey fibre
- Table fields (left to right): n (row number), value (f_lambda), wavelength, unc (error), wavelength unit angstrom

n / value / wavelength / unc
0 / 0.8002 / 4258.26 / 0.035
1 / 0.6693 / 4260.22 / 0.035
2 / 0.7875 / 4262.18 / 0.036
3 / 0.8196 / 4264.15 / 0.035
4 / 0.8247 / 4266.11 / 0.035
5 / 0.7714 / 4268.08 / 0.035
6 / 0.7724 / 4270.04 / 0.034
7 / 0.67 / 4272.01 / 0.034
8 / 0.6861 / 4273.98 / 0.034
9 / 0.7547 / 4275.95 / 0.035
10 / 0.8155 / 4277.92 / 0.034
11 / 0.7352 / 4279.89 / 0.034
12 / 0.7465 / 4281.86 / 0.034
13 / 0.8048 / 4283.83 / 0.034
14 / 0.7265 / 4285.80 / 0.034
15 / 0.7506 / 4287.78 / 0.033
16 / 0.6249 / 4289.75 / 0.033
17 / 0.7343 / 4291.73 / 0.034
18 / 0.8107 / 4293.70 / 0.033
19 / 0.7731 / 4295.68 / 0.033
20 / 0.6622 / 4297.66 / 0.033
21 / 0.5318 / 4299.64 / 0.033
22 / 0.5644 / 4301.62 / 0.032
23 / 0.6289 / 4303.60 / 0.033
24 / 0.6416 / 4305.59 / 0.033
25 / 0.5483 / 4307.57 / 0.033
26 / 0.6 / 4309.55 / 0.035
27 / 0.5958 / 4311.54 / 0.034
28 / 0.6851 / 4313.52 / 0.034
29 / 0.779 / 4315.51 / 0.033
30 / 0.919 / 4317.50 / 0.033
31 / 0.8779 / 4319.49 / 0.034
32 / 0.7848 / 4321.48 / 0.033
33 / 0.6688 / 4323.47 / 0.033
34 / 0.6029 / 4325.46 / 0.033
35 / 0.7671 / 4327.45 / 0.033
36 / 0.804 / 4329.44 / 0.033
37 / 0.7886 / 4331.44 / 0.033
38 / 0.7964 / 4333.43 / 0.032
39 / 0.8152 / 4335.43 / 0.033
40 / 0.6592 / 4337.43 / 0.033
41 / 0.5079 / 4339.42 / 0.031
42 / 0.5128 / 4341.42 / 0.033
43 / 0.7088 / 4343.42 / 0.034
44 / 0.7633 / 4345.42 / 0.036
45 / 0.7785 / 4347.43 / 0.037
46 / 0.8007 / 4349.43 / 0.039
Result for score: 7.5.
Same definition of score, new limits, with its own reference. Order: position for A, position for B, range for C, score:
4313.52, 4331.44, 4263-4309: 9.6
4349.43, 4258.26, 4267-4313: 6.2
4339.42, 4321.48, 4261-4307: 14.3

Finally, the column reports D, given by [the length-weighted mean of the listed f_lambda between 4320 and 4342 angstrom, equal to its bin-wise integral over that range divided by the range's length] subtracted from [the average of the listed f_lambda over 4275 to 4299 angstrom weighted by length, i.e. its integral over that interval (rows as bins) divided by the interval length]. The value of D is 0.034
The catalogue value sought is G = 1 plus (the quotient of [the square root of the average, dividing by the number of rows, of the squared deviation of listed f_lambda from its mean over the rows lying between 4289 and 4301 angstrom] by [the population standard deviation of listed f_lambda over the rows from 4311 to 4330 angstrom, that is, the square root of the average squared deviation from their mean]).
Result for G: 1.9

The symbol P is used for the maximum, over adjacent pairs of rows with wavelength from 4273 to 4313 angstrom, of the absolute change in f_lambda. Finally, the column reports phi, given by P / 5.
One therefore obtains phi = 0.0261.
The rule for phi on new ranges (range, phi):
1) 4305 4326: 0.0280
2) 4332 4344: 0.0392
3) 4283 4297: 0.0251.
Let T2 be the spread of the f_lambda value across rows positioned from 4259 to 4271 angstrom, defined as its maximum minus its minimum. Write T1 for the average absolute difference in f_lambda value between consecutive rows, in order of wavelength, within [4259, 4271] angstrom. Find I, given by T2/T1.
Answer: 3.7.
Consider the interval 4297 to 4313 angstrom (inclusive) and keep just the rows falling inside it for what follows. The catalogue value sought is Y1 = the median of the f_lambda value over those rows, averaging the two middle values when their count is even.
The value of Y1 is 0.60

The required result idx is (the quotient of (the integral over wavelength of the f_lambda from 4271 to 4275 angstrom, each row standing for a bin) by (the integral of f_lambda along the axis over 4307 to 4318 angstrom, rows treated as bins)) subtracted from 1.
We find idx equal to 0.6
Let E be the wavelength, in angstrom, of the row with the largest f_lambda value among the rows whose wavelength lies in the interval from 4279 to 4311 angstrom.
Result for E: 4293.70 angstrom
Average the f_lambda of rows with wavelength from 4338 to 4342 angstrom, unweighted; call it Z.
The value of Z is 0.51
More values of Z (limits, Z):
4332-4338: 0.76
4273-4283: 0.75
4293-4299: 0.75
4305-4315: 0.61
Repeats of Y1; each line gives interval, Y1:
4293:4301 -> 0.72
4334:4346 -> 0.68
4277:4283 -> 0.75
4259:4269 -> 0.79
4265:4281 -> 0.76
